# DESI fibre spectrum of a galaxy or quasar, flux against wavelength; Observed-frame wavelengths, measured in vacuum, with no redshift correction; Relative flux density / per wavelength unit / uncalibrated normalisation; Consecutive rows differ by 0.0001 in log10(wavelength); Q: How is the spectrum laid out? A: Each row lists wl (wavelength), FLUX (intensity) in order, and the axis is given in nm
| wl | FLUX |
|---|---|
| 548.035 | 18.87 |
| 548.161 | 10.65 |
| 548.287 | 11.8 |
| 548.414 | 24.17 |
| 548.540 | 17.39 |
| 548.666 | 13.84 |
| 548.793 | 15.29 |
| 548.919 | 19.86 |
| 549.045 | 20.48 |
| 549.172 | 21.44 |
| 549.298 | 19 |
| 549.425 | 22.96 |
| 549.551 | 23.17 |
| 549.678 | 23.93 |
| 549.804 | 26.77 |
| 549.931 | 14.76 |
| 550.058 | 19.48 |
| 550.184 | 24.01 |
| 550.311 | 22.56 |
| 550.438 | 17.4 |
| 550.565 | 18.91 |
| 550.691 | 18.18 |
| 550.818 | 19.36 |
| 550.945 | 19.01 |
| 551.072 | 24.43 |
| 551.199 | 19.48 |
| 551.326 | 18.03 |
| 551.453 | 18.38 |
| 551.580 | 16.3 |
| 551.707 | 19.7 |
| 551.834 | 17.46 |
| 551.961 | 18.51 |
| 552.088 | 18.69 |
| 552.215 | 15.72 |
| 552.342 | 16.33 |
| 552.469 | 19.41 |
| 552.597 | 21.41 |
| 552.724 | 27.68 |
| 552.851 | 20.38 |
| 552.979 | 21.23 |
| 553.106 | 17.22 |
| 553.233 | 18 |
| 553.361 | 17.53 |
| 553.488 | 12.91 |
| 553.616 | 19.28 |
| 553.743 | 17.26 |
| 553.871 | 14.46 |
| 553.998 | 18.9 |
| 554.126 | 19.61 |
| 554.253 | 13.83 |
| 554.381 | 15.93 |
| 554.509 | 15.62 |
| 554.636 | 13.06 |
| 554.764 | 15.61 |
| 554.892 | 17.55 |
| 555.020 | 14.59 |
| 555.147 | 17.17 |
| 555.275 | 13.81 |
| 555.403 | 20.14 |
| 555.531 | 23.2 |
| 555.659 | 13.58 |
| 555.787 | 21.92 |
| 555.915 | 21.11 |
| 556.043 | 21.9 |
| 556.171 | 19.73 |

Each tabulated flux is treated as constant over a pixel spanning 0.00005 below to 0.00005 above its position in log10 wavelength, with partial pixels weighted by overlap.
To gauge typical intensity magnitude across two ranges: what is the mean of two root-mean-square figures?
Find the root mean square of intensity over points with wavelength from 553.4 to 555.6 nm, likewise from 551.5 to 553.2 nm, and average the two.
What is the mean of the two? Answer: 18.2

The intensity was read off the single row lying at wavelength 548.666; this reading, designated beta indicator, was 13.84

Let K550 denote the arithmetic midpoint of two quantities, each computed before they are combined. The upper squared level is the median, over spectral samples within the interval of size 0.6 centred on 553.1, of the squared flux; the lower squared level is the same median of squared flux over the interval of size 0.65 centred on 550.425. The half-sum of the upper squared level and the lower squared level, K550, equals 341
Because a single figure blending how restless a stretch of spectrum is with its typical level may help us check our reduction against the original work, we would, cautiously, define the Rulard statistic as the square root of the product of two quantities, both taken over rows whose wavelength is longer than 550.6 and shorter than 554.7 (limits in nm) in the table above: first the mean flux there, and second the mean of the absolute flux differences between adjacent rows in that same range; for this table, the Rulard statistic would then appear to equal 6.97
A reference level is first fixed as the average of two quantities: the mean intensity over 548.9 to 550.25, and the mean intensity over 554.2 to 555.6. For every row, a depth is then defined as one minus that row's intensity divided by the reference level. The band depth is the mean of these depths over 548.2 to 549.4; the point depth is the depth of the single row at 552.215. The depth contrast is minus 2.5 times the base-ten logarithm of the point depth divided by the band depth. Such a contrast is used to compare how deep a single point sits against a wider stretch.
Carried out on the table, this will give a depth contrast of -1.5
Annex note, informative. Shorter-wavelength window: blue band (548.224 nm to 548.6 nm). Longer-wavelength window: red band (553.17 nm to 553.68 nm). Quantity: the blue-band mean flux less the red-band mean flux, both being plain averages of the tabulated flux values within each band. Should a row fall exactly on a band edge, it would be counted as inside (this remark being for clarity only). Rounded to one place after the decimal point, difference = 0.9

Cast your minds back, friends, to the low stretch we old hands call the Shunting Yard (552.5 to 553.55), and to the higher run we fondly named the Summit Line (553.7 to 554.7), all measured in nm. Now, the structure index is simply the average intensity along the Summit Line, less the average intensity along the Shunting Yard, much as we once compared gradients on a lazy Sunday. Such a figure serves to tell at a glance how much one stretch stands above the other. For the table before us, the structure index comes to -3.5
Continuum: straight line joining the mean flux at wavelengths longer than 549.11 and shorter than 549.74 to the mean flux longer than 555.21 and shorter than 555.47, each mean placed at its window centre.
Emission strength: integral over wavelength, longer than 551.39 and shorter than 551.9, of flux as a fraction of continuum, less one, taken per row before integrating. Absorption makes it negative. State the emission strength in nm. -0.056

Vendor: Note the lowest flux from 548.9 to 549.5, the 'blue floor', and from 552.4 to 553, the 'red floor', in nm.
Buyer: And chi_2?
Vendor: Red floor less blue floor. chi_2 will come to 0.4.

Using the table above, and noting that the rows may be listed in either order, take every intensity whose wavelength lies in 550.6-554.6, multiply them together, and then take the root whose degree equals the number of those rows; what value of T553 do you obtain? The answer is 18.2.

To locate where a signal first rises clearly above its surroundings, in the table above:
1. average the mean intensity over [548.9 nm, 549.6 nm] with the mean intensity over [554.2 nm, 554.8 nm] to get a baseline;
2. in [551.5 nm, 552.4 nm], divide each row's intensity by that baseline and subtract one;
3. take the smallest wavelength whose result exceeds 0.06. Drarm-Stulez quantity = 551.707 nm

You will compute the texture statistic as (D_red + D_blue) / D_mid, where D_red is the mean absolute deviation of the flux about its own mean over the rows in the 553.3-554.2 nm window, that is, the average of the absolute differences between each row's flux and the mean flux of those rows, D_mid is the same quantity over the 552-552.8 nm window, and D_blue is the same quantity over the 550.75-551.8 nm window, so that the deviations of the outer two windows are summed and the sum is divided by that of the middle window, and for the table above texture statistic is 1.1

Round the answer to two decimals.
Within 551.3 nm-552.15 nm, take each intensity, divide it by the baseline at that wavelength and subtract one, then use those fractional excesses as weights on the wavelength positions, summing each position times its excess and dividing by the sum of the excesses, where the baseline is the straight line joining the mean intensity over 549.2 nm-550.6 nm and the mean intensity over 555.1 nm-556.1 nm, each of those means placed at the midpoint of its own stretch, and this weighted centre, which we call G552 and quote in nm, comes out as 551.67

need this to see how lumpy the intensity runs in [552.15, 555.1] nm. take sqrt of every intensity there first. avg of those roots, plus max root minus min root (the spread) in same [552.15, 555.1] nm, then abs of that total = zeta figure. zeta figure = 5.8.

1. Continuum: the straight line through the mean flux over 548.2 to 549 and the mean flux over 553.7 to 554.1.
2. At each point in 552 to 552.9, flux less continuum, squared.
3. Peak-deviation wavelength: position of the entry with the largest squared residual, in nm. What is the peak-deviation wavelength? 552.724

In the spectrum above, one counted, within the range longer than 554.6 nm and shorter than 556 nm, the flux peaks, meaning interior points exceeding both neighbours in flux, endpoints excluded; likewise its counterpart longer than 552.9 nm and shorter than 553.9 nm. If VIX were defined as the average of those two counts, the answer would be 3.00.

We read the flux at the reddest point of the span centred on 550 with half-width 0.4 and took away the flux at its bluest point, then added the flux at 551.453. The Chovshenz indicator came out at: 17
